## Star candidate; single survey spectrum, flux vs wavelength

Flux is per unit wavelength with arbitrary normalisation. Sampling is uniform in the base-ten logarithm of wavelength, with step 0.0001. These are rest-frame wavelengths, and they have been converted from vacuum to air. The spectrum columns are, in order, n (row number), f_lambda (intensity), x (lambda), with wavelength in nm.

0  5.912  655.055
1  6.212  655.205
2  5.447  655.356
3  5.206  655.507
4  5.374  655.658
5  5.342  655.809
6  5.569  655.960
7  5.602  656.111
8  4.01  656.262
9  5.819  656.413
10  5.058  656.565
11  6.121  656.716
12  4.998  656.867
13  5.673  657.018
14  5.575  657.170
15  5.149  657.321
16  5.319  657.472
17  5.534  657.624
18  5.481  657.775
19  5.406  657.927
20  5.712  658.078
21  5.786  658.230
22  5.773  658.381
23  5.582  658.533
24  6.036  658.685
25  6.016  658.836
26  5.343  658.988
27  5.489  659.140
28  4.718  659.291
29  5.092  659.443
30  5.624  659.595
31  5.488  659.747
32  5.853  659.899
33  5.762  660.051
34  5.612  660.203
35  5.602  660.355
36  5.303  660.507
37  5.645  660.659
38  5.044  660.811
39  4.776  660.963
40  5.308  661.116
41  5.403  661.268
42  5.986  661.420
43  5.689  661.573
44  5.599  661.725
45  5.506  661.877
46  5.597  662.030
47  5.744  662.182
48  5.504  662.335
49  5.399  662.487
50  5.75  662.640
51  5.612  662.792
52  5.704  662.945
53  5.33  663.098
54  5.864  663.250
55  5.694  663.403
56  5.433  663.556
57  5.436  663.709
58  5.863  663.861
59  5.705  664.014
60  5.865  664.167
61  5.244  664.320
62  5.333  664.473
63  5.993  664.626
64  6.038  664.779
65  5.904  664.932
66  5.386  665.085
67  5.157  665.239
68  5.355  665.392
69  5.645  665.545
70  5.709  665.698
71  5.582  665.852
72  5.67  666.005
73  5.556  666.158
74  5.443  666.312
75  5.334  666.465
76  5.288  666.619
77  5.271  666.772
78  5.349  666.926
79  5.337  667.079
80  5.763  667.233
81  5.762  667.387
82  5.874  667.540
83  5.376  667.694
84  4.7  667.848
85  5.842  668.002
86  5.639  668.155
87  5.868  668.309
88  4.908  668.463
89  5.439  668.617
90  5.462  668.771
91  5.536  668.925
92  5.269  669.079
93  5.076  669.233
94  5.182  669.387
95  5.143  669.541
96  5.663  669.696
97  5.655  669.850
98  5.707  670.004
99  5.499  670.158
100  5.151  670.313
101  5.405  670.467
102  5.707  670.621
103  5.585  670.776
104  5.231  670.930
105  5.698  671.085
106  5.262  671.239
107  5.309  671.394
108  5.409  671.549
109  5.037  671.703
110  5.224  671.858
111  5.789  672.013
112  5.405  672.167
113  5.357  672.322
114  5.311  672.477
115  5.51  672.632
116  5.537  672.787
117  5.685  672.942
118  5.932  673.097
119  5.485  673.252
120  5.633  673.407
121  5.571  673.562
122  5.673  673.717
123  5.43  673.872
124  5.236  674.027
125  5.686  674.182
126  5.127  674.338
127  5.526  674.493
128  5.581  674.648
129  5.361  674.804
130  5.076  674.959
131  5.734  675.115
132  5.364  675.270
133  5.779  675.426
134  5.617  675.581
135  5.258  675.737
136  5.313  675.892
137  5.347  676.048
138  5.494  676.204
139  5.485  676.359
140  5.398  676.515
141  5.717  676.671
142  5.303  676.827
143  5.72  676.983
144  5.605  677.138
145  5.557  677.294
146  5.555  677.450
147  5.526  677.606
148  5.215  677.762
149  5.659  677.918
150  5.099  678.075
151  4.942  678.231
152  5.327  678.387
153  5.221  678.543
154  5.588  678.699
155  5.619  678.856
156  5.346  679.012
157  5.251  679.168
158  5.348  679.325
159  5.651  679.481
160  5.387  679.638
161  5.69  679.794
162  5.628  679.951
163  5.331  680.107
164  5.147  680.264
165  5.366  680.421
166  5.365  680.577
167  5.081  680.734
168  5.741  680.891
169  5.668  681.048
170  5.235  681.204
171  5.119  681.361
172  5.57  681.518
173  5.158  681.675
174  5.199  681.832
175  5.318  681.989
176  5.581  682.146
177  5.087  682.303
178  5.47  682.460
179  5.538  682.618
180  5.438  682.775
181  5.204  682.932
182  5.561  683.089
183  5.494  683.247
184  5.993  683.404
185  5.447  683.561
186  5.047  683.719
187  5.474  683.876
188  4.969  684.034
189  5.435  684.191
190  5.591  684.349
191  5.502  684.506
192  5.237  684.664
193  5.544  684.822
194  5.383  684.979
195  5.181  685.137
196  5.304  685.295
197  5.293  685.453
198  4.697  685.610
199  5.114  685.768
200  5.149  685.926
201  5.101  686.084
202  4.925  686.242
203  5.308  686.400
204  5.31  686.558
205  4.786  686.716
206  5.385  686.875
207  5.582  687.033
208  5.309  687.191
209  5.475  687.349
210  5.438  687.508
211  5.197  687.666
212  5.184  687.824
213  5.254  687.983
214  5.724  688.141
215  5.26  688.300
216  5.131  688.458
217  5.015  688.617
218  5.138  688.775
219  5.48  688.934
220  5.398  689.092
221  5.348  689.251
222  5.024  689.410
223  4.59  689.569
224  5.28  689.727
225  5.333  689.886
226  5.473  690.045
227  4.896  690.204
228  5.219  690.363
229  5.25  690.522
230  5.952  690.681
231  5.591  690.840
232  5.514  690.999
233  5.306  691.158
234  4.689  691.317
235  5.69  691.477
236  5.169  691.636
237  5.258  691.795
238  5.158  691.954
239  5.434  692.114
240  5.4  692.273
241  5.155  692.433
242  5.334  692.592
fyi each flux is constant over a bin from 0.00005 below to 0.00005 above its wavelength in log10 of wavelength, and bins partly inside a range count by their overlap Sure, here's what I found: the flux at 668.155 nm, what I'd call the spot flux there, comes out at 5.639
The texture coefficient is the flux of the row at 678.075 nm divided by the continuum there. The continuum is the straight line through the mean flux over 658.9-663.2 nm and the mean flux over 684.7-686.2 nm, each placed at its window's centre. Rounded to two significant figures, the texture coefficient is 0.97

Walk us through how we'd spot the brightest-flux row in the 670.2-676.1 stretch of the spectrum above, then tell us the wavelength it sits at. 673.097 nm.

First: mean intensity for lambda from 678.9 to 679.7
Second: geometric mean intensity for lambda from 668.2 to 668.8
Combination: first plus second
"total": 10.8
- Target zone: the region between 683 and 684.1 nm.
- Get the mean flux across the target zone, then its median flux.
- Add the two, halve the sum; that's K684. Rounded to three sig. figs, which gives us 5.45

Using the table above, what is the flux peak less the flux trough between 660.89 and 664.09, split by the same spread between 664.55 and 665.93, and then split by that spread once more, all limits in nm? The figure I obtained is 1.6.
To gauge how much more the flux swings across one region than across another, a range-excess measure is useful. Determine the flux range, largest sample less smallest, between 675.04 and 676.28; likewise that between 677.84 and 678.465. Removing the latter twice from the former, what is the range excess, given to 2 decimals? -0.91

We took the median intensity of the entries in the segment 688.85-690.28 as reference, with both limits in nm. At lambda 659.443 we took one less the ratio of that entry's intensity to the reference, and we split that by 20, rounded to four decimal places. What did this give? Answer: 0.0023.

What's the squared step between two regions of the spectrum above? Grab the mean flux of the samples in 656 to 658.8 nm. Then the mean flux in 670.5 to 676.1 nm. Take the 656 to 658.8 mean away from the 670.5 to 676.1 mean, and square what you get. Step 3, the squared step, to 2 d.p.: 0.00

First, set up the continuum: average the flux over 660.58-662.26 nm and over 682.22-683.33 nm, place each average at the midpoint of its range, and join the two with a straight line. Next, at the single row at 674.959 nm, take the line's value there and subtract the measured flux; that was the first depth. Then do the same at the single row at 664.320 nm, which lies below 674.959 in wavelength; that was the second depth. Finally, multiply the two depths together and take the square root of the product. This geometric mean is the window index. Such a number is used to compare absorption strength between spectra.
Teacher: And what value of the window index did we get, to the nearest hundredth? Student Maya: 0.28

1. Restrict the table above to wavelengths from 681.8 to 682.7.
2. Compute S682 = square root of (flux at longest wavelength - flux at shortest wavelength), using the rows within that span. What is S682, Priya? 0.58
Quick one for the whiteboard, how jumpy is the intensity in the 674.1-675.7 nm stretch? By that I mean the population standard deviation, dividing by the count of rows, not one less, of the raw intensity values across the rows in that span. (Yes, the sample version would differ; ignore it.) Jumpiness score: 0.23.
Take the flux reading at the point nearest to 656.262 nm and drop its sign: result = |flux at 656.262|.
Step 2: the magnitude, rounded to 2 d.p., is 4.01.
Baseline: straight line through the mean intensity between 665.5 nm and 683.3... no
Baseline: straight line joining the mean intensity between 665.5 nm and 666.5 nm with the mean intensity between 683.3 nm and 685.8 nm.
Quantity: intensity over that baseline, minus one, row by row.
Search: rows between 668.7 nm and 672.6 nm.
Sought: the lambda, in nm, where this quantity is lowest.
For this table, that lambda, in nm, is 671.703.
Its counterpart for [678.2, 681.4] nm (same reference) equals 678.231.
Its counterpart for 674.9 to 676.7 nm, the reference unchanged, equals 674.959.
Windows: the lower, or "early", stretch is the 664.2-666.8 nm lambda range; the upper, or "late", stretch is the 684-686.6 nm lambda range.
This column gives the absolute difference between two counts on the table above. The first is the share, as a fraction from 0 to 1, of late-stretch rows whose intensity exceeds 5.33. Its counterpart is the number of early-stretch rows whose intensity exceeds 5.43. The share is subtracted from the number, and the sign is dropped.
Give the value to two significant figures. 8.7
